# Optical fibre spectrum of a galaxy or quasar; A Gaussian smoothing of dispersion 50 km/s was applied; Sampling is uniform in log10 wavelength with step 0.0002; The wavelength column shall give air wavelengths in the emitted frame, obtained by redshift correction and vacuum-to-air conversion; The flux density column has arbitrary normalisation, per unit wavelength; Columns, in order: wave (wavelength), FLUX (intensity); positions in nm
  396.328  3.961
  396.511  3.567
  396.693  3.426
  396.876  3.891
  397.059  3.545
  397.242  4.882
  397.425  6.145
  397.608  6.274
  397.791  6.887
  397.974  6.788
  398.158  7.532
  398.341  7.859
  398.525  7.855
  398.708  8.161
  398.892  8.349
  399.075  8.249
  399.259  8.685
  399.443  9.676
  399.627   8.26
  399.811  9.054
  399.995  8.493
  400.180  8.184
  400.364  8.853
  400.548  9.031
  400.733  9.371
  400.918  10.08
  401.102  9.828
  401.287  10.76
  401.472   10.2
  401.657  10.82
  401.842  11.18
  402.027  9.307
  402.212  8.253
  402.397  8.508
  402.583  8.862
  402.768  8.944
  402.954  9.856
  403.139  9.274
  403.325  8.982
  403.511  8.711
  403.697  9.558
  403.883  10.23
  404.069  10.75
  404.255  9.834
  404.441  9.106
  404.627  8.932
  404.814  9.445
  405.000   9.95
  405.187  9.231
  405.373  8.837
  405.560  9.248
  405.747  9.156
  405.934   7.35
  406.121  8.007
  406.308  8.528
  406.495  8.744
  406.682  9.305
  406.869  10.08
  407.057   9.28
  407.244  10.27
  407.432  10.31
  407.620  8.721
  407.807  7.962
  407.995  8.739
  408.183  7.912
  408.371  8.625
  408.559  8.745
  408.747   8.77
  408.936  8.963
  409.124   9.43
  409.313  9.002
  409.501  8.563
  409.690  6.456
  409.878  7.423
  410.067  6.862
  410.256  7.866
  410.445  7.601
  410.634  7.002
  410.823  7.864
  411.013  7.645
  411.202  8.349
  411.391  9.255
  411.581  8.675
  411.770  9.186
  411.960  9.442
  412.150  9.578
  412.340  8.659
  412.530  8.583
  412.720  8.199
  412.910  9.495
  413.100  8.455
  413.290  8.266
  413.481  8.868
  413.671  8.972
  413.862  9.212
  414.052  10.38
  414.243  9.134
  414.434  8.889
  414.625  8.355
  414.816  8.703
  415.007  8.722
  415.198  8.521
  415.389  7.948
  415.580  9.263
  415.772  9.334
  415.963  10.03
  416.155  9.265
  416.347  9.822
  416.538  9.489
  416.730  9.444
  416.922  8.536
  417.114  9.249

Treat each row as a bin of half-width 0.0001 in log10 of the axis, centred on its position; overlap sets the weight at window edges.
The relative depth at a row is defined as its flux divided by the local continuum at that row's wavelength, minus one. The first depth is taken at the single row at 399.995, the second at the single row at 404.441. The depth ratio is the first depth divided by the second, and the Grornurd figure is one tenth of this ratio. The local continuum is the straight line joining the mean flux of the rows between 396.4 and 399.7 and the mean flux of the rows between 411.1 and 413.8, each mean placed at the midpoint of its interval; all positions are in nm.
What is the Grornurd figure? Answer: 0.11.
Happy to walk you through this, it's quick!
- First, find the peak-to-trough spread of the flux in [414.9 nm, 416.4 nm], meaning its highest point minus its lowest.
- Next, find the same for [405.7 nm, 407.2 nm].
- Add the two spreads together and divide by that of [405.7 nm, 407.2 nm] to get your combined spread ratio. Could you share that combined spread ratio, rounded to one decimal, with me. 1.8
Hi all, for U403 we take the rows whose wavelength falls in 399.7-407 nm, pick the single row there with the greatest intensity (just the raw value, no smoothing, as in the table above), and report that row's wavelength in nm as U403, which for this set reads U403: 401.842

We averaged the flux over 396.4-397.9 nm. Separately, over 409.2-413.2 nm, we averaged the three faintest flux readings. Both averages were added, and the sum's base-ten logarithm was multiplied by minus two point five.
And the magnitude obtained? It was -2.66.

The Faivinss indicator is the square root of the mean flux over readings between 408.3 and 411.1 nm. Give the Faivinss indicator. 2.84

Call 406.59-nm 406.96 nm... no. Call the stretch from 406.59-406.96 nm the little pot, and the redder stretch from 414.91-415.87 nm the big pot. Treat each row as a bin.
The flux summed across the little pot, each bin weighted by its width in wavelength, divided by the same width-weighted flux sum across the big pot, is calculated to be 0.43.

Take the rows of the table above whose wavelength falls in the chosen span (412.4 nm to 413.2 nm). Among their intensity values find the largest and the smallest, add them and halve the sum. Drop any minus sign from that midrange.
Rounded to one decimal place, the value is 8.8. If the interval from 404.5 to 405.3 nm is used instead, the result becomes 9.4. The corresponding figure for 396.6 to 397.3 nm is 4.2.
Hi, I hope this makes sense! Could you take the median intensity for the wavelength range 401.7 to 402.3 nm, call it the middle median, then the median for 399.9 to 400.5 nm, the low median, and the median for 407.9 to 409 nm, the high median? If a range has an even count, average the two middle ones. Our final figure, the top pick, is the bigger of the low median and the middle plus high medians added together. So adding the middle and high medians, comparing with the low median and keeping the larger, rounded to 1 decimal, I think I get 18.0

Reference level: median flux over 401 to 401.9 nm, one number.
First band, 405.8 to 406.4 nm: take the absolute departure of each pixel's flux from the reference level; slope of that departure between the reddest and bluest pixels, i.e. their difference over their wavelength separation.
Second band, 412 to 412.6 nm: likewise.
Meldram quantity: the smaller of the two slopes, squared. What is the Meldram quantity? 10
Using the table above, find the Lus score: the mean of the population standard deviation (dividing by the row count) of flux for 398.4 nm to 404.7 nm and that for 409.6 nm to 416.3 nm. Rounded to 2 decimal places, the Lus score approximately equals 0.86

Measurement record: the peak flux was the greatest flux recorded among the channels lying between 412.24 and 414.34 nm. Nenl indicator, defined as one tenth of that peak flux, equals 1.04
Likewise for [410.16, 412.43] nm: 0.96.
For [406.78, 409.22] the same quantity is 1.03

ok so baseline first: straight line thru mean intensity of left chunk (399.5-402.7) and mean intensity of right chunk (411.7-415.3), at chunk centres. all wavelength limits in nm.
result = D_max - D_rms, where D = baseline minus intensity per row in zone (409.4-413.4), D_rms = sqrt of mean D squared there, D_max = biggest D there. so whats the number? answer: 1.4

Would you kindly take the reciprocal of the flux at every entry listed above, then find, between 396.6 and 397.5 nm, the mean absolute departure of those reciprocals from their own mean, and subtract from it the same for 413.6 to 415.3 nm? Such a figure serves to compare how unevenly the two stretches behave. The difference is 0.0401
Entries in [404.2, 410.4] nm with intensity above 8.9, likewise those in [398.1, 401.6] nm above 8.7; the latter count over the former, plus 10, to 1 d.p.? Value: 10.6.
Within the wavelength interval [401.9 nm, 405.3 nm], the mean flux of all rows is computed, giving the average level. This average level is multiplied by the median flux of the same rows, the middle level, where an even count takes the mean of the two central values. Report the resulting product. 86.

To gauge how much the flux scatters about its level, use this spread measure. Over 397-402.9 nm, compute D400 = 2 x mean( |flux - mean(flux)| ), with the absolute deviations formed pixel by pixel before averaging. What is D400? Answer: 2.35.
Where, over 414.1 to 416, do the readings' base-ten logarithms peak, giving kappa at 415.963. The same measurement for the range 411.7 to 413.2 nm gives 412.150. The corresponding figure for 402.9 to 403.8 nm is 402.954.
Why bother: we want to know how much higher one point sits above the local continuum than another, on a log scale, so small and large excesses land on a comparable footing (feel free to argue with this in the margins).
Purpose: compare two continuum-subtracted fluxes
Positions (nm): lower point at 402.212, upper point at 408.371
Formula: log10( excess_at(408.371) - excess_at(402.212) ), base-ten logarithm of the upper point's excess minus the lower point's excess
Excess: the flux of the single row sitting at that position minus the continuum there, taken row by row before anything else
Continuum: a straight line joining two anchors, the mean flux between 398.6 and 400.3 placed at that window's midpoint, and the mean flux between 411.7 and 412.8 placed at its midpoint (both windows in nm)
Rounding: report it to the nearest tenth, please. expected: -0.7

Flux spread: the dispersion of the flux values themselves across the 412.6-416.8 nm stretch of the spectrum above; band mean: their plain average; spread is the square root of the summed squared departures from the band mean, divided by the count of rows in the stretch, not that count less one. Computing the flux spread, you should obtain 0.60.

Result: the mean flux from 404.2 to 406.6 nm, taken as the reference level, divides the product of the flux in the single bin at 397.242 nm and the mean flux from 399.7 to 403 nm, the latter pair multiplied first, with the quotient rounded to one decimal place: 5.1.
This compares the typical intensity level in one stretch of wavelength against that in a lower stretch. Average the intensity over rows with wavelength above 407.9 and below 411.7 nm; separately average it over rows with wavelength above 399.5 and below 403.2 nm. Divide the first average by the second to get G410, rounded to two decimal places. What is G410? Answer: 0.88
